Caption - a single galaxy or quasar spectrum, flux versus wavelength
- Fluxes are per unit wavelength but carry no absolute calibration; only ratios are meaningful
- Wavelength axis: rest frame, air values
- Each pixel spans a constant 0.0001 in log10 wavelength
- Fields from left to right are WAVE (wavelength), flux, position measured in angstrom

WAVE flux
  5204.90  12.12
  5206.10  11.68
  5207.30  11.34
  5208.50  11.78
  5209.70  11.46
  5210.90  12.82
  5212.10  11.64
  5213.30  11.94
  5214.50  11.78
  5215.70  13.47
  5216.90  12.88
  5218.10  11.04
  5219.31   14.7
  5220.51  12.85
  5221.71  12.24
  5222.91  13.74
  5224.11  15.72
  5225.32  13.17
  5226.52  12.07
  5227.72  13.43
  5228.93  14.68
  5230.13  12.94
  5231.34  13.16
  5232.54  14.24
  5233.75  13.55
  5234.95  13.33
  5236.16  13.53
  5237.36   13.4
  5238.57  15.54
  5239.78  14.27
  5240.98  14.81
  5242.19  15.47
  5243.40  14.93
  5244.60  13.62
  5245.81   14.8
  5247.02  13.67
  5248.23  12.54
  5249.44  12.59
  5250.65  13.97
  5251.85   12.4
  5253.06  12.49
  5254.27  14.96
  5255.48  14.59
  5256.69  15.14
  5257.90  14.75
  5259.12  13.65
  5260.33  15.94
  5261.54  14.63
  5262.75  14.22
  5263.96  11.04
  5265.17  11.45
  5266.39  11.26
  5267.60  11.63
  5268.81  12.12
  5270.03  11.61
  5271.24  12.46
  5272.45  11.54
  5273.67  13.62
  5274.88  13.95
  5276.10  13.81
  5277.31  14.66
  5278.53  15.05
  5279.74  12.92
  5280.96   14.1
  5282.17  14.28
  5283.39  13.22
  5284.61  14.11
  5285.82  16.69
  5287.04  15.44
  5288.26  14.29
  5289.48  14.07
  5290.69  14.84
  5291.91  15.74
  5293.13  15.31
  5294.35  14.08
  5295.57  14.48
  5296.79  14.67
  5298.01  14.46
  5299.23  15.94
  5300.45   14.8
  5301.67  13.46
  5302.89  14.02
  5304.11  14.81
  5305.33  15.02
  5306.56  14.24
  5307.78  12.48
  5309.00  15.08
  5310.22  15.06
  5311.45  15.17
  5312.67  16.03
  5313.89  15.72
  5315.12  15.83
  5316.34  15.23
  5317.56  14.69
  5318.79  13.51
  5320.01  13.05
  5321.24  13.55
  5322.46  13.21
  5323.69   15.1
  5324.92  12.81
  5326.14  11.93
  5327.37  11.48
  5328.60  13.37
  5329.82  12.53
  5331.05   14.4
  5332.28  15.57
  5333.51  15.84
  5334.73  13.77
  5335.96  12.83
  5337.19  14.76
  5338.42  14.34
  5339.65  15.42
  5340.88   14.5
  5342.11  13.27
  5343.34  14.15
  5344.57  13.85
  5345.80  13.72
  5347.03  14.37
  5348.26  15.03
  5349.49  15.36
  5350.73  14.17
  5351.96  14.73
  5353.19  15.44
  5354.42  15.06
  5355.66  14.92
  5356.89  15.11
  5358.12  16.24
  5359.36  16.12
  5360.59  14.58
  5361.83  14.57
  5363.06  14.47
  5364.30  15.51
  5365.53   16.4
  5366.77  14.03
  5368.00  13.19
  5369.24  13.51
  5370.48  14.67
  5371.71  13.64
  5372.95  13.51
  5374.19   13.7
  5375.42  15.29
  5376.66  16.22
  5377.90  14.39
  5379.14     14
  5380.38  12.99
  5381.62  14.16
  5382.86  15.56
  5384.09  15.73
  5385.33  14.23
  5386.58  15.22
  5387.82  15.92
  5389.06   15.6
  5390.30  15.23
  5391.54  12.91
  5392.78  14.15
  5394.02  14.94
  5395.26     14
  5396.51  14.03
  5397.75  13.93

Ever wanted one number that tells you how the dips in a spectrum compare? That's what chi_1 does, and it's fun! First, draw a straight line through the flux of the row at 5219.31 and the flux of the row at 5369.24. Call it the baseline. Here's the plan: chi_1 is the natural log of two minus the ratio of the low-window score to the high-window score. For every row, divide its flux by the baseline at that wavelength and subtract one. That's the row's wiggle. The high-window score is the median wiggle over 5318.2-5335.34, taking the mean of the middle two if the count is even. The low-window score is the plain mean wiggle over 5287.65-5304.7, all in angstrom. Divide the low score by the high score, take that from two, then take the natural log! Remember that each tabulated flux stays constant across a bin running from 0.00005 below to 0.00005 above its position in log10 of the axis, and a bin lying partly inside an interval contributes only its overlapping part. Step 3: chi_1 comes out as 1.2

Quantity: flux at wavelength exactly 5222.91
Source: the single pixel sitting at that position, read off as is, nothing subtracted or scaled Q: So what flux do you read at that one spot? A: 13.74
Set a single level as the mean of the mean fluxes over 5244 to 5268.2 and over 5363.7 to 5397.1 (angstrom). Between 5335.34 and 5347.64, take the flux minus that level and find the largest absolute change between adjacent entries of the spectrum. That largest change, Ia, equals 1.93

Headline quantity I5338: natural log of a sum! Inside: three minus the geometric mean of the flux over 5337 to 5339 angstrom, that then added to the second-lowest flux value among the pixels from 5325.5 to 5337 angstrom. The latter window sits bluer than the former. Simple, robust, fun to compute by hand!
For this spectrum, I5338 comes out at -1.0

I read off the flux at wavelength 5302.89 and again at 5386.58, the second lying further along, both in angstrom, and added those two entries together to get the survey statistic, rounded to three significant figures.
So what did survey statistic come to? 29.2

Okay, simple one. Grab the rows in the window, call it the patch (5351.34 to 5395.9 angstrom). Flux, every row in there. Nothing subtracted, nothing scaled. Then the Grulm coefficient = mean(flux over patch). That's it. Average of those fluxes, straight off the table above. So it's 14.7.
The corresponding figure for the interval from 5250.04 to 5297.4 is 13.8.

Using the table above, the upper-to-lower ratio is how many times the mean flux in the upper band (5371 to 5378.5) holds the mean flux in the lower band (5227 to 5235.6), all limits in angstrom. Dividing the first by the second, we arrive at 1.06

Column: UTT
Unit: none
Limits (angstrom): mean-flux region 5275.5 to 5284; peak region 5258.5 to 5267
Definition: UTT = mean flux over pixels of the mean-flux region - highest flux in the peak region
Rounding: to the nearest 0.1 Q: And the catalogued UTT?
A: -1.9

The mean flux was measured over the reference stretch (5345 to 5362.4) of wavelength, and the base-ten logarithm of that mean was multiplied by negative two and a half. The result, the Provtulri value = -2.94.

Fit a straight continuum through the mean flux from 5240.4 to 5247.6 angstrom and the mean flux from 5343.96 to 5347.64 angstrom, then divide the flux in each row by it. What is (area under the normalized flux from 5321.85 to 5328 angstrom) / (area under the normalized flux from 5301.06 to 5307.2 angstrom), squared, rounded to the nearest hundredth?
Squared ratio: 0.83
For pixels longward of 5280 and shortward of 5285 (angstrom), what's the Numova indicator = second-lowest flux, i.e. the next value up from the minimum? 14.1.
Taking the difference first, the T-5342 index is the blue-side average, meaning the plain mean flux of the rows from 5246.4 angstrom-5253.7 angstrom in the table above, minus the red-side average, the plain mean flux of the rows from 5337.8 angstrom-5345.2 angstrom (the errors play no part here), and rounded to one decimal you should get -1.3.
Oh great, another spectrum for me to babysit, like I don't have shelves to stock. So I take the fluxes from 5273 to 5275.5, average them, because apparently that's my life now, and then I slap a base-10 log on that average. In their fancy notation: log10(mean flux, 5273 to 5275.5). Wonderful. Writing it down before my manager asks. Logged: 1.14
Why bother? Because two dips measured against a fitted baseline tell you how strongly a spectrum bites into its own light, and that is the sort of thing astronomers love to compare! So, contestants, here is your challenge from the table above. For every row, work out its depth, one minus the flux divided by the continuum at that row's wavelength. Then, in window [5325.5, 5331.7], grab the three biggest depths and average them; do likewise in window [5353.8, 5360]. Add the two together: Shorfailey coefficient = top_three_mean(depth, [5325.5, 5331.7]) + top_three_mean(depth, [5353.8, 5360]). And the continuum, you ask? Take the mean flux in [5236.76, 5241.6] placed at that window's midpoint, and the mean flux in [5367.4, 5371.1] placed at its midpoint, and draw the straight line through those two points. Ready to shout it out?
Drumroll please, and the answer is 0.061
